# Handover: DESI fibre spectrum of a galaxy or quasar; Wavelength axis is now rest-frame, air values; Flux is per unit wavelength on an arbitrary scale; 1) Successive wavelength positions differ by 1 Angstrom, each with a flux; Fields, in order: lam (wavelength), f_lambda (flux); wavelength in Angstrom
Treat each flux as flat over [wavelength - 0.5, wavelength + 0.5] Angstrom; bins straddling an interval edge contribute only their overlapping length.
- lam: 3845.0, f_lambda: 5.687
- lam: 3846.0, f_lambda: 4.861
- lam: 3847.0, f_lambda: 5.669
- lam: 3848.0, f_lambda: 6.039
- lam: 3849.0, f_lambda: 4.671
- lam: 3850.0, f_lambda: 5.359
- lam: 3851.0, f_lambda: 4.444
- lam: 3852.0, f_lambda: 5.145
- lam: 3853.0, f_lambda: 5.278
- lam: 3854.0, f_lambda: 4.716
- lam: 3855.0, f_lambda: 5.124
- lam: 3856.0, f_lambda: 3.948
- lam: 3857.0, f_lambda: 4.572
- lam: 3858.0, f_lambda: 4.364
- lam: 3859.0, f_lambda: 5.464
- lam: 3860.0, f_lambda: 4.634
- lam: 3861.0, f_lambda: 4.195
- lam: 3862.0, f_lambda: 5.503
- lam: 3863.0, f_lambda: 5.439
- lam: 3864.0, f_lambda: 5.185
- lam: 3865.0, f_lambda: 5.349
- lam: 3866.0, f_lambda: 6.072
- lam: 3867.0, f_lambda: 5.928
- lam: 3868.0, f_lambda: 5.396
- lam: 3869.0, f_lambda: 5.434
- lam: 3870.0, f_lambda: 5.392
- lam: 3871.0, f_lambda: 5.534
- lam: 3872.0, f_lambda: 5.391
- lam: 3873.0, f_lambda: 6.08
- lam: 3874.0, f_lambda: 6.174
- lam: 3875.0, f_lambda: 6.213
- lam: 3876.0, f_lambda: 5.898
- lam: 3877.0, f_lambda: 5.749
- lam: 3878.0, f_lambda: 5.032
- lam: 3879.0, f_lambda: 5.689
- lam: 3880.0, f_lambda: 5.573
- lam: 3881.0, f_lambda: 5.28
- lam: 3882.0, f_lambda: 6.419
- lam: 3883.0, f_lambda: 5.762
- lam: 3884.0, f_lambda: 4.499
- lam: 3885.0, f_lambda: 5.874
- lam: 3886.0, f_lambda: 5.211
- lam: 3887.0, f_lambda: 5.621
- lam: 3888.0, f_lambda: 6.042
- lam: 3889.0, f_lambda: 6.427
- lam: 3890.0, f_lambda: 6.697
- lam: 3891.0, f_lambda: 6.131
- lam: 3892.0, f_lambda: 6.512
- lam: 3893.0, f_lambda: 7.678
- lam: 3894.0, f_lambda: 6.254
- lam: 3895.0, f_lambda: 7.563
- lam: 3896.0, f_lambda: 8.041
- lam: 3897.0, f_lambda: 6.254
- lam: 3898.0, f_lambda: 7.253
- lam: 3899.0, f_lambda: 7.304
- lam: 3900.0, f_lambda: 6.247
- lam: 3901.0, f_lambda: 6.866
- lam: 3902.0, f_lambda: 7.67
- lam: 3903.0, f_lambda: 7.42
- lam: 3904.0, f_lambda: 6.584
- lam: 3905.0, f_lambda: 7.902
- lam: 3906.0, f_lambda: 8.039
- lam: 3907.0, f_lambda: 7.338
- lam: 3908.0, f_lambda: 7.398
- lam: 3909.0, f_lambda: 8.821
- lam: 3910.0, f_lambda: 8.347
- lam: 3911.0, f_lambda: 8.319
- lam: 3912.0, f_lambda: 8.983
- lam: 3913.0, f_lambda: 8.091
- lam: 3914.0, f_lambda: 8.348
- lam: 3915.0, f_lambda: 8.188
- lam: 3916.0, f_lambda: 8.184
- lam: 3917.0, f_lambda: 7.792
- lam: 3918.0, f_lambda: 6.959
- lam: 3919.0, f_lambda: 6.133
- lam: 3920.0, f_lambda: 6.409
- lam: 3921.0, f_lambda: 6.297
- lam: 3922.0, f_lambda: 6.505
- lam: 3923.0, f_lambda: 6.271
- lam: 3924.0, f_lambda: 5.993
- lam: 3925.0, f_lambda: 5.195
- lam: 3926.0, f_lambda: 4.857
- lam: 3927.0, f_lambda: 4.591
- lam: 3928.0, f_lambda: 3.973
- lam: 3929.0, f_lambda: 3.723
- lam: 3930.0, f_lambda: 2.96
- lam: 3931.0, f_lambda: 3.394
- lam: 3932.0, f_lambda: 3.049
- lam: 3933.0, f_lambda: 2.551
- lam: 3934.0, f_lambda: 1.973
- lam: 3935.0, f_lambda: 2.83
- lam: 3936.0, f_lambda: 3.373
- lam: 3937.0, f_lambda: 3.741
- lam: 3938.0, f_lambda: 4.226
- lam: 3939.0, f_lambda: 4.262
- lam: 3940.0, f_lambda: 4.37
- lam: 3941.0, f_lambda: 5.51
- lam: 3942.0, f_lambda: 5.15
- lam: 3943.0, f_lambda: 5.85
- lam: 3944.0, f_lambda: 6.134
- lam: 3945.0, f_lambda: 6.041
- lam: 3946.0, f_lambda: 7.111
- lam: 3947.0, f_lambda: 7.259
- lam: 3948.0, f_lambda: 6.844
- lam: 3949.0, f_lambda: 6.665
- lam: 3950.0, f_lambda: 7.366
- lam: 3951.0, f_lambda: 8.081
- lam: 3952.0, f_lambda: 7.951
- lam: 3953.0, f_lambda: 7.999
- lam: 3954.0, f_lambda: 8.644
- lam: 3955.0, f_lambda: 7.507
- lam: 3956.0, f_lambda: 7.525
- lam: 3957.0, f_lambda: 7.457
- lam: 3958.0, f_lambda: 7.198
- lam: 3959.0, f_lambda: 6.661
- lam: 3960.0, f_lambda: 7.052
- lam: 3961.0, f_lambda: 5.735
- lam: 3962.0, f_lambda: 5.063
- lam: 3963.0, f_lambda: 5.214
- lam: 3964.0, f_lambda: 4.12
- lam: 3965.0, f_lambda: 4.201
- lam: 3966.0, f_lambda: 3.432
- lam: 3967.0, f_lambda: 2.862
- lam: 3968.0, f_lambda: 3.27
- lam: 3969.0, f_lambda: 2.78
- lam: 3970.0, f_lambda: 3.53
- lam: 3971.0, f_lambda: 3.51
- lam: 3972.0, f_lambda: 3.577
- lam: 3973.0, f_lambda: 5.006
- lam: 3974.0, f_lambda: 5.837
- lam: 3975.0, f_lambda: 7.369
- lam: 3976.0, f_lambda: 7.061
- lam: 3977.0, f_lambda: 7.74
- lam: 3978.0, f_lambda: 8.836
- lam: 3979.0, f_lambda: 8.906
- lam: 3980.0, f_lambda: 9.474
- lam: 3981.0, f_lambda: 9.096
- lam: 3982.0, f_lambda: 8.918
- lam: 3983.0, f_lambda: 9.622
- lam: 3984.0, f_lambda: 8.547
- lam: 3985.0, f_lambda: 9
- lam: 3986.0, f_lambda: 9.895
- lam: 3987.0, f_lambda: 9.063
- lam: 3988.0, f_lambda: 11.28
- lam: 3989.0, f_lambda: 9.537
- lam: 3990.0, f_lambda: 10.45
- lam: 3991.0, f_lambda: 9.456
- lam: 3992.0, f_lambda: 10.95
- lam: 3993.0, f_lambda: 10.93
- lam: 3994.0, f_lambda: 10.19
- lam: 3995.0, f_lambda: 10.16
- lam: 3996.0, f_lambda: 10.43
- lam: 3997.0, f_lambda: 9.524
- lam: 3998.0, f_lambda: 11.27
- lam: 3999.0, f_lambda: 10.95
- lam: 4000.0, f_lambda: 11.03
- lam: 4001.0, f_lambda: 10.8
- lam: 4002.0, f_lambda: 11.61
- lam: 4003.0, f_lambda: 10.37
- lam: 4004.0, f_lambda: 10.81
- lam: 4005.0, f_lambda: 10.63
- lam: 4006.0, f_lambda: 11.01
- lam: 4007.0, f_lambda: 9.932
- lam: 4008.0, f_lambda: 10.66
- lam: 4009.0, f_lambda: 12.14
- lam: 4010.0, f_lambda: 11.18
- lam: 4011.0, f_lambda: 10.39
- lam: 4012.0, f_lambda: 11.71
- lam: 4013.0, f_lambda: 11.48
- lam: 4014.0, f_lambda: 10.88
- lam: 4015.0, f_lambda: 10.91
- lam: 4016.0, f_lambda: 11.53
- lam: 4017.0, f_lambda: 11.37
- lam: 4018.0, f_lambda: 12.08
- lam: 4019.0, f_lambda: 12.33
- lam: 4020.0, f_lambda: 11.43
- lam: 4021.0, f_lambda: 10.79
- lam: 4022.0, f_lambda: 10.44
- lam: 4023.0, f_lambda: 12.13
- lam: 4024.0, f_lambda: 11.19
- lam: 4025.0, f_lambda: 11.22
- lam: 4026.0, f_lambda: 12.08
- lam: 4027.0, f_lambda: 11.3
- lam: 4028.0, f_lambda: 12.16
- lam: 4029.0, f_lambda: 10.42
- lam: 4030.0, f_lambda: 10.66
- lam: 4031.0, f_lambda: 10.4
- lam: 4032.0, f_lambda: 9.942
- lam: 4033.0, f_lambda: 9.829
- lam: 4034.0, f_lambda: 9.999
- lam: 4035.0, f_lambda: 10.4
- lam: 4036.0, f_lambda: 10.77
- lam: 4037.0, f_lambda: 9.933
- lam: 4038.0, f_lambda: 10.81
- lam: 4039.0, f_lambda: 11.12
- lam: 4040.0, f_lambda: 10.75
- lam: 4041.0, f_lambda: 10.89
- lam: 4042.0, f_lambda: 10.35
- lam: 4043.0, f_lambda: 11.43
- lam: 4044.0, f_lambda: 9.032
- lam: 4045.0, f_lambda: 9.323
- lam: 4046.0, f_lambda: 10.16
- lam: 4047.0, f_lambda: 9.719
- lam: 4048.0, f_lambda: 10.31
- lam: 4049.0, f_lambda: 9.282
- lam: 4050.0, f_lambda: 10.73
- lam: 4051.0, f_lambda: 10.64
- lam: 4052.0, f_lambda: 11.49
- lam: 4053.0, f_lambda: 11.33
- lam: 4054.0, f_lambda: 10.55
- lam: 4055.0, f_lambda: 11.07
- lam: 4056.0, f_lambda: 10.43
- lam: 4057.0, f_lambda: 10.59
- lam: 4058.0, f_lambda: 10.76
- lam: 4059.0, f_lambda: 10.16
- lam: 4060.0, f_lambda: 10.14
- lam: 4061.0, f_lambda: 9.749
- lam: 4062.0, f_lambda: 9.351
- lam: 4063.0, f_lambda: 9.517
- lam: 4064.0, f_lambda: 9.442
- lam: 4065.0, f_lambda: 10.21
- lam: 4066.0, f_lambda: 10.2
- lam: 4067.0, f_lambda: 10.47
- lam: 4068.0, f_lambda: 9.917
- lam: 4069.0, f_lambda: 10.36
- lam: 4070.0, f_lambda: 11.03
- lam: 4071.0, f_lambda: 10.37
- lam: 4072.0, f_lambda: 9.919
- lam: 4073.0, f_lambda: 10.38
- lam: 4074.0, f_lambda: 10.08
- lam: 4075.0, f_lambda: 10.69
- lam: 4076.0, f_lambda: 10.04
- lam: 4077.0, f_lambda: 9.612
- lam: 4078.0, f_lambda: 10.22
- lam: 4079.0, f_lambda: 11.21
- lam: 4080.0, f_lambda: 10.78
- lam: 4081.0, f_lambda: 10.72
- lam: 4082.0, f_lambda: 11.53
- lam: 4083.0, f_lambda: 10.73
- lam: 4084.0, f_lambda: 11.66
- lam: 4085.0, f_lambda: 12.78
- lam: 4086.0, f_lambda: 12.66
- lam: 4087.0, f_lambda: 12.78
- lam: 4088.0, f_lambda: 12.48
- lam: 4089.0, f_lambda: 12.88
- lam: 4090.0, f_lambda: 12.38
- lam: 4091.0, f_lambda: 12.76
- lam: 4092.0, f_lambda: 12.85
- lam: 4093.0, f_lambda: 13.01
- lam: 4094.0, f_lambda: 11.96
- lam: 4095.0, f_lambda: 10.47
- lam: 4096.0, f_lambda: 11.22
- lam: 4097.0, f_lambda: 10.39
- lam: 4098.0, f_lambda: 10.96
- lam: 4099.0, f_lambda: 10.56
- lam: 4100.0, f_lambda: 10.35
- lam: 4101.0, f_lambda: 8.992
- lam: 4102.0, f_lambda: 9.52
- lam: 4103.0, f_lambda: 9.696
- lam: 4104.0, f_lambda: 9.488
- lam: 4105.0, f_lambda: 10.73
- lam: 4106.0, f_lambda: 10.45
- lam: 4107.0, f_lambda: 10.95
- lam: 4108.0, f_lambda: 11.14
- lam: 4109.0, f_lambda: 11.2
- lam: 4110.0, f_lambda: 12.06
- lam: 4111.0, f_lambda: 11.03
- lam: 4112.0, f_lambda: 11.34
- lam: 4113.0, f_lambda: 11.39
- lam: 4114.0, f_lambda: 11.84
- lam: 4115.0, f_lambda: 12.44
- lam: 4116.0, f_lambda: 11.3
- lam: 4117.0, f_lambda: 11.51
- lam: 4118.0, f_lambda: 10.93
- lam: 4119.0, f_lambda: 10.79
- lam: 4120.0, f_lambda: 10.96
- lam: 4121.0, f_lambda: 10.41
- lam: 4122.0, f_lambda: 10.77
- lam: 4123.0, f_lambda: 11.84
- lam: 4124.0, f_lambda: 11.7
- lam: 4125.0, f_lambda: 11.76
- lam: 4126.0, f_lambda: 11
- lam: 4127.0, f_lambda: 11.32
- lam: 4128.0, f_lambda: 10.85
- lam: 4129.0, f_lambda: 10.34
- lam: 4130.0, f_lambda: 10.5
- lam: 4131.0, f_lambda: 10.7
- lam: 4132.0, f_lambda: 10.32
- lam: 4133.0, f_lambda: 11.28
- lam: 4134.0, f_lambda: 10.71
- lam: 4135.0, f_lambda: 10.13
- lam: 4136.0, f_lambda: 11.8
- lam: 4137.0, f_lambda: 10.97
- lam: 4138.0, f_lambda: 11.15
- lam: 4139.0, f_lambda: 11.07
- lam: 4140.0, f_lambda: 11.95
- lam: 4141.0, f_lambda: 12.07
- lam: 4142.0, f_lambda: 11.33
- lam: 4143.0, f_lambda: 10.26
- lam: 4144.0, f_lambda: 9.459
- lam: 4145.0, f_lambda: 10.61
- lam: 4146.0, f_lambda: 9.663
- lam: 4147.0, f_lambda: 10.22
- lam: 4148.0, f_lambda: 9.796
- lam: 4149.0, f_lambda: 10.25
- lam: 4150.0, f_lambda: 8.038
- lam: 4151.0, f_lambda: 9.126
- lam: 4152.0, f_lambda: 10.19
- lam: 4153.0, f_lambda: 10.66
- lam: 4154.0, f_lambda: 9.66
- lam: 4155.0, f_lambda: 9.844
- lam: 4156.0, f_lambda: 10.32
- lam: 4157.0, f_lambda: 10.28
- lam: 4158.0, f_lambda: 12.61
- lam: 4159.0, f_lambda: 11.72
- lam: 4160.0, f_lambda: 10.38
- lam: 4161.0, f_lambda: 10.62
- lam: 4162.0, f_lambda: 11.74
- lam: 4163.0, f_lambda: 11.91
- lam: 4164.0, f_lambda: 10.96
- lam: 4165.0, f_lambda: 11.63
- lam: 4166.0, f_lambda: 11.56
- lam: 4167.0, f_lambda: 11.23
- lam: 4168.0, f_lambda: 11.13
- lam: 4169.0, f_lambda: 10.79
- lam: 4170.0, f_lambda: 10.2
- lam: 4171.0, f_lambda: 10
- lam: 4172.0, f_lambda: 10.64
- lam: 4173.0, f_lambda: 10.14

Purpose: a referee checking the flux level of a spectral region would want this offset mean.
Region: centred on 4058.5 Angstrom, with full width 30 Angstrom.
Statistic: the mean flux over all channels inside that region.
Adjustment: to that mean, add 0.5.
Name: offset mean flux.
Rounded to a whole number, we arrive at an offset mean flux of 11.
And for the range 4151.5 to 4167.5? 11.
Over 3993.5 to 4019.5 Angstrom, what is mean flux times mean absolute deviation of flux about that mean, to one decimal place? 5.9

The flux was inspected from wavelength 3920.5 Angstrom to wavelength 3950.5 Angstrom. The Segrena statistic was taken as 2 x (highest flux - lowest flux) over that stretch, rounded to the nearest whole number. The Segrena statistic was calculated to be 11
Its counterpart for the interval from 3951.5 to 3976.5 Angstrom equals 12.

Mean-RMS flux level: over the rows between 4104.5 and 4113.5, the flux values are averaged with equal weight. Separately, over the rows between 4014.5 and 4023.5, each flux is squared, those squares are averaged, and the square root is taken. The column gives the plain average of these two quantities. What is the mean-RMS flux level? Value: 11.3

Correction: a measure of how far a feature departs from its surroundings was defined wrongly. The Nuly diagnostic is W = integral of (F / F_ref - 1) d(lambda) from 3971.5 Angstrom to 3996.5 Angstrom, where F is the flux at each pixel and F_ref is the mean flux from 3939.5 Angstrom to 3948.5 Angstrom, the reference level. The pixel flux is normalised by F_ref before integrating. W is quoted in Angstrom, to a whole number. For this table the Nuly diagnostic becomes 12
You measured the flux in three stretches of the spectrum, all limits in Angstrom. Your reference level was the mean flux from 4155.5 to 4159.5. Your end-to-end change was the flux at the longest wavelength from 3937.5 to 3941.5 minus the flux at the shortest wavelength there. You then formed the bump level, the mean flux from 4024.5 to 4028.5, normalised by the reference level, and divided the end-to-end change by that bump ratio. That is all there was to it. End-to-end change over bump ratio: 1.2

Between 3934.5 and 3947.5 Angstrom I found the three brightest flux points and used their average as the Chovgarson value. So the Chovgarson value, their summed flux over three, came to 7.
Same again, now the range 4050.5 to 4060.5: 11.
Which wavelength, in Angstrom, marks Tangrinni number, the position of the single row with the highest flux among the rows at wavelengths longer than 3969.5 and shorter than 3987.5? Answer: 3986.0 Angstrom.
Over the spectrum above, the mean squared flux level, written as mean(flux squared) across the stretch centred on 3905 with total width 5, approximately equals 56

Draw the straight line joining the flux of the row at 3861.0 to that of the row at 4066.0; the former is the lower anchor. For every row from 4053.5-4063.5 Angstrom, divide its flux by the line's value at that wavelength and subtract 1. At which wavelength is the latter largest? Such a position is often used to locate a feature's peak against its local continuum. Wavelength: 4055.0 Angstrom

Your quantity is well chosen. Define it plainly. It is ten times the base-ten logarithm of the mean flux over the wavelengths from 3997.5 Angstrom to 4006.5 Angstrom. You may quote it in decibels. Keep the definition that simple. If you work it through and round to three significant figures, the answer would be 10.4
